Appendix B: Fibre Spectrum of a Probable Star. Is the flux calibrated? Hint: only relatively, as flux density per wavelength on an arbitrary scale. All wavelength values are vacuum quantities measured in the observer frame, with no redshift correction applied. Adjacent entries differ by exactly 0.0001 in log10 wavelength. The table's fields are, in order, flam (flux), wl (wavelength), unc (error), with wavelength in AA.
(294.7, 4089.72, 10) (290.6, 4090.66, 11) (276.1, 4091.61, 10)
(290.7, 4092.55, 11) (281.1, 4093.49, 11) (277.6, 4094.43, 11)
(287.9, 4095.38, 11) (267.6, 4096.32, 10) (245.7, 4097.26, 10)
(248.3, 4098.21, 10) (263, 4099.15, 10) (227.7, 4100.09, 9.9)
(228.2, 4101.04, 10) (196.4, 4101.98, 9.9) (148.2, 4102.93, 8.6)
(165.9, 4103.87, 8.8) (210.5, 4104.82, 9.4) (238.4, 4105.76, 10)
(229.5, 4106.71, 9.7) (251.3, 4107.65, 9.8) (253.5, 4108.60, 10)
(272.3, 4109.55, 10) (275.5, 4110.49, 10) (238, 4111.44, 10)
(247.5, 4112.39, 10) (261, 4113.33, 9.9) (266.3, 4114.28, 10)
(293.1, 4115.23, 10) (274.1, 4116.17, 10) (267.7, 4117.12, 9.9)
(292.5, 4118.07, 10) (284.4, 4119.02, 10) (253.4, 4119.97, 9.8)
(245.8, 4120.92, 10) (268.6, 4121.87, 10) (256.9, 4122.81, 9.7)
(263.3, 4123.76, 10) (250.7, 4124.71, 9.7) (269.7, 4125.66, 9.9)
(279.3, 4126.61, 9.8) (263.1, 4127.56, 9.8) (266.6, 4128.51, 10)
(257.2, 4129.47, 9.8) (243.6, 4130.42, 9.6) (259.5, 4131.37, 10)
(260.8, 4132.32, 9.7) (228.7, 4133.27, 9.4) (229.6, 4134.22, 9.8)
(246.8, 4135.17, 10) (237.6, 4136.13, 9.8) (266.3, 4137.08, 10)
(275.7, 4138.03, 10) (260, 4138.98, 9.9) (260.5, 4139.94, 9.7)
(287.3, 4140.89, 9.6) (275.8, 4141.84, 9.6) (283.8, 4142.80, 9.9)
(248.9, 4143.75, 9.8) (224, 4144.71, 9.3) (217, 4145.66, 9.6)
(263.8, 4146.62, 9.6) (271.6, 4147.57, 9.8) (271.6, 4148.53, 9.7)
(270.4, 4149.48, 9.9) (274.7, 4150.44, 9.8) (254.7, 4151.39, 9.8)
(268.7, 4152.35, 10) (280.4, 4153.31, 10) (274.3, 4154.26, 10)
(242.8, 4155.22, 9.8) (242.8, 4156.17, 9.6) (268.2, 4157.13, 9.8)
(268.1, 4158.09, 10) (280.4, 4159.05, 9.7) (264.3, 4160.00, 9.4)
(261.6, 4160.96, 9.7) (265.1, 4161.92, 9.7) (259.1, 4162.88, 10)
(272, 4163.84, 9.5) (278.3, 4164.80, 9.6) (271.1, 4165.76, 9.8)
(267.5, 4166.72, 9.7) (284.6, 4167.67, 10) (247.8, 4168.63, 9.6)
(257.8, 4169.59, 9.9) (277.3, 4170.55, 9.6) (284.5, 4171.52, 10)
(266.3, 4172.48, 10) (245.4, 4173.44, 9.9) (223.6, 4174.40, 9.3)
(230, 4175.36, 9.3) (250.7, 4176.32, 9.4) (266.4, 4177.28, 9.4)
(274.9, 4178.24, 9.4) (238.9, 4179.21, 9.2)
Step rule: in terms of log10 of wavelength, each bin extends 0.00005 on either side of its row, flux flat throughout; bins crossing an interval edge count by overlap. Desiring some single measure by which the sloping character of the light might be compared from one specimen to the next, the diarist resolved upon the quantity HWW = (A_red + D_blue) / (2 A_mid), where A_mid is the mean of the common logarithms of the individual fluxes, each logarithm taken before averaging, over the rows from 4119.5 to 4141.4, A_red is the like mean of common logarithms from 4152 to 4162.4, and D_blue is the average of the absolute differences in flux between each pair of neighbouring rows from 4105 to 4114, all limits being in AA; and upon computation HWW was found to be 3.5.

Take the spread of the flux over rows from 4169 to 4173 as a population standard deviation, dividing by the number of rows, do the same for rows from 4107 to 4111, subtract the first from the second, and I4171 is 1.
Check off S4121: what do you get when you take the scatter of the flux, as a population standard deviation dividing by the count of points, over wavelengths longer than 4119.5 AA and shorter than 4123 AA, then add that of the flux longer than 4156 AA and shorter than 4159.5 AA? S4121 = 22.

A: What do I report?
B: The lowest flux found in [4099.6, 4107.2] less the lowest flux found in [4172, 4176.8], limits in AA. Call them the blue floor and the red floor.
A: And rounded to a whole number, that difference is -75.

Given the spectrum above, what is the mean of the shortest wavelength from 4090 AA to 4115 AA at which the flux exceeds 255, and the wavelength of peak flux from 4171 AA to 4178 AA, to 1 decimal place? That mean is 4131.1 AA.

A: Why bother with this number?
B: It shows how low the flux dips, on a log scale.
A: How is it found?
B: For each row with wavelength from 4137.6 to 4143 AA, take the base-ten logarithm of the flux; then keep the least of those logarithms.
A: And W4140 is 2.41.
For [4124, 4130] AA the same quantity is 2.40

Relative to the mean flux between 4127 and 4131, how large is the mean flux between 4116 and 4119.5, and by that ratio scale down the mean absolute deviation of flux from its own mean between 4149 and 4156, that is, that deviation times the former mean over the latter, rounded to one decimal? 9.4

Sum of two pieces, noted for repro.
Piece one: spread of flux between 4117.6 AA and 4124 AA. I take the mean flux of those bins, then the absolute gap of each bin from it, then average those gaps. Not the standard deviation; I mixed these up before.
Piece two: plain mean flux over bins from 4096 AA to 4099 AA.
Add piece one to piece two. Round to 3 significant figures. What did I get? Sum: 267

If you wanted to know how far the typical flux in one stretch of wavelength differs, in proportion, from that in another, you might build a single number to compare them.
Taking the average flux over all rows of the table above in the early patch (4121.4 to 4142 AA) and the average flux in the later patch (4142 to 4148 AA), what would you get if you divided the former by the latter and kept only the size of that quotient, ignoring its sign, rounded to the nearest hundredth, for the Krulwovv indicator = 1.03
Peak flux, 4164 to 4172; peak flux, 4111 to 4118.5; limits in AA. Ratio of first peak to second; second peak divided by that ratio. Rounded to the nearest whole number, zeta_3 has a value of 302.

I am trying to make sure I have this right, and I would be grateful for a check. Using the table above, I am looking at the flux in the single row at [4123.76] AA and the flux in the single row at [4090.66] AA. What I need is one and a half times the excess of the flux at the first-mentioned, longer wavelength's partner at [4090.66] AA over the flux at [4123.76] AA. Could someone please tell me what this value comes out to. 41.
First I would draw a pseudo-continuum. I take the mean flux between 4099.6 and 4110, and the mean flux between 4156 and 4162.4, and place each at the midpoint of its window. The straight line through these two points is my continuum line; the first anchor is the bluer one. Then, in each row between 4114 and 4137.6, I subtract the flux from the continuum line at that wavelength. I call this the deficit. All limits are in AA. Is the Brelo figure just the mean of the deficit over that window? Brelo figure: -24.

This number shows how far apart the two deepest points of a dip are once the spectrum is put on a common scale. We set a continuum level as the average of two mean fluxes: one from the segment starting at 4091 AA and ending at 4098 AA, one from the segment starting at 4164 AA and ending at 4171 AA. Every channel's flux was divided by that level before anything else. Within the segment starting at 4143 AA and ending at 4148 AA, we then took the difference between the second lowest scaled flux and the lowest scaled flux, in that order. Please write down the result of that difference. 0.026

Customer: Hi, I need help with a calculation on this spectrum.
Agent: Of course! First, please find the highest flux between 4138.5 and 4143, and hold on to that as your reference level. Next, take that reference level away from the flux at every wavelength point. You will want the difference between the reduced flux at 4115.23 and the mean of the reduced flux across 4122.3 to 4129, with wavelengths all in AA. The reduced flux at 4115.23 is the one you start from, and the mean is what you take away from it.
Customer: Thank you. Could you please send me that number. 29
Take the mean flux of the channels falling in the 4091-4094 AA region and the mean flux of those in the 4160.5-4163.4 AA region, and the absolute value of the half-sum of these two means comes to 272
